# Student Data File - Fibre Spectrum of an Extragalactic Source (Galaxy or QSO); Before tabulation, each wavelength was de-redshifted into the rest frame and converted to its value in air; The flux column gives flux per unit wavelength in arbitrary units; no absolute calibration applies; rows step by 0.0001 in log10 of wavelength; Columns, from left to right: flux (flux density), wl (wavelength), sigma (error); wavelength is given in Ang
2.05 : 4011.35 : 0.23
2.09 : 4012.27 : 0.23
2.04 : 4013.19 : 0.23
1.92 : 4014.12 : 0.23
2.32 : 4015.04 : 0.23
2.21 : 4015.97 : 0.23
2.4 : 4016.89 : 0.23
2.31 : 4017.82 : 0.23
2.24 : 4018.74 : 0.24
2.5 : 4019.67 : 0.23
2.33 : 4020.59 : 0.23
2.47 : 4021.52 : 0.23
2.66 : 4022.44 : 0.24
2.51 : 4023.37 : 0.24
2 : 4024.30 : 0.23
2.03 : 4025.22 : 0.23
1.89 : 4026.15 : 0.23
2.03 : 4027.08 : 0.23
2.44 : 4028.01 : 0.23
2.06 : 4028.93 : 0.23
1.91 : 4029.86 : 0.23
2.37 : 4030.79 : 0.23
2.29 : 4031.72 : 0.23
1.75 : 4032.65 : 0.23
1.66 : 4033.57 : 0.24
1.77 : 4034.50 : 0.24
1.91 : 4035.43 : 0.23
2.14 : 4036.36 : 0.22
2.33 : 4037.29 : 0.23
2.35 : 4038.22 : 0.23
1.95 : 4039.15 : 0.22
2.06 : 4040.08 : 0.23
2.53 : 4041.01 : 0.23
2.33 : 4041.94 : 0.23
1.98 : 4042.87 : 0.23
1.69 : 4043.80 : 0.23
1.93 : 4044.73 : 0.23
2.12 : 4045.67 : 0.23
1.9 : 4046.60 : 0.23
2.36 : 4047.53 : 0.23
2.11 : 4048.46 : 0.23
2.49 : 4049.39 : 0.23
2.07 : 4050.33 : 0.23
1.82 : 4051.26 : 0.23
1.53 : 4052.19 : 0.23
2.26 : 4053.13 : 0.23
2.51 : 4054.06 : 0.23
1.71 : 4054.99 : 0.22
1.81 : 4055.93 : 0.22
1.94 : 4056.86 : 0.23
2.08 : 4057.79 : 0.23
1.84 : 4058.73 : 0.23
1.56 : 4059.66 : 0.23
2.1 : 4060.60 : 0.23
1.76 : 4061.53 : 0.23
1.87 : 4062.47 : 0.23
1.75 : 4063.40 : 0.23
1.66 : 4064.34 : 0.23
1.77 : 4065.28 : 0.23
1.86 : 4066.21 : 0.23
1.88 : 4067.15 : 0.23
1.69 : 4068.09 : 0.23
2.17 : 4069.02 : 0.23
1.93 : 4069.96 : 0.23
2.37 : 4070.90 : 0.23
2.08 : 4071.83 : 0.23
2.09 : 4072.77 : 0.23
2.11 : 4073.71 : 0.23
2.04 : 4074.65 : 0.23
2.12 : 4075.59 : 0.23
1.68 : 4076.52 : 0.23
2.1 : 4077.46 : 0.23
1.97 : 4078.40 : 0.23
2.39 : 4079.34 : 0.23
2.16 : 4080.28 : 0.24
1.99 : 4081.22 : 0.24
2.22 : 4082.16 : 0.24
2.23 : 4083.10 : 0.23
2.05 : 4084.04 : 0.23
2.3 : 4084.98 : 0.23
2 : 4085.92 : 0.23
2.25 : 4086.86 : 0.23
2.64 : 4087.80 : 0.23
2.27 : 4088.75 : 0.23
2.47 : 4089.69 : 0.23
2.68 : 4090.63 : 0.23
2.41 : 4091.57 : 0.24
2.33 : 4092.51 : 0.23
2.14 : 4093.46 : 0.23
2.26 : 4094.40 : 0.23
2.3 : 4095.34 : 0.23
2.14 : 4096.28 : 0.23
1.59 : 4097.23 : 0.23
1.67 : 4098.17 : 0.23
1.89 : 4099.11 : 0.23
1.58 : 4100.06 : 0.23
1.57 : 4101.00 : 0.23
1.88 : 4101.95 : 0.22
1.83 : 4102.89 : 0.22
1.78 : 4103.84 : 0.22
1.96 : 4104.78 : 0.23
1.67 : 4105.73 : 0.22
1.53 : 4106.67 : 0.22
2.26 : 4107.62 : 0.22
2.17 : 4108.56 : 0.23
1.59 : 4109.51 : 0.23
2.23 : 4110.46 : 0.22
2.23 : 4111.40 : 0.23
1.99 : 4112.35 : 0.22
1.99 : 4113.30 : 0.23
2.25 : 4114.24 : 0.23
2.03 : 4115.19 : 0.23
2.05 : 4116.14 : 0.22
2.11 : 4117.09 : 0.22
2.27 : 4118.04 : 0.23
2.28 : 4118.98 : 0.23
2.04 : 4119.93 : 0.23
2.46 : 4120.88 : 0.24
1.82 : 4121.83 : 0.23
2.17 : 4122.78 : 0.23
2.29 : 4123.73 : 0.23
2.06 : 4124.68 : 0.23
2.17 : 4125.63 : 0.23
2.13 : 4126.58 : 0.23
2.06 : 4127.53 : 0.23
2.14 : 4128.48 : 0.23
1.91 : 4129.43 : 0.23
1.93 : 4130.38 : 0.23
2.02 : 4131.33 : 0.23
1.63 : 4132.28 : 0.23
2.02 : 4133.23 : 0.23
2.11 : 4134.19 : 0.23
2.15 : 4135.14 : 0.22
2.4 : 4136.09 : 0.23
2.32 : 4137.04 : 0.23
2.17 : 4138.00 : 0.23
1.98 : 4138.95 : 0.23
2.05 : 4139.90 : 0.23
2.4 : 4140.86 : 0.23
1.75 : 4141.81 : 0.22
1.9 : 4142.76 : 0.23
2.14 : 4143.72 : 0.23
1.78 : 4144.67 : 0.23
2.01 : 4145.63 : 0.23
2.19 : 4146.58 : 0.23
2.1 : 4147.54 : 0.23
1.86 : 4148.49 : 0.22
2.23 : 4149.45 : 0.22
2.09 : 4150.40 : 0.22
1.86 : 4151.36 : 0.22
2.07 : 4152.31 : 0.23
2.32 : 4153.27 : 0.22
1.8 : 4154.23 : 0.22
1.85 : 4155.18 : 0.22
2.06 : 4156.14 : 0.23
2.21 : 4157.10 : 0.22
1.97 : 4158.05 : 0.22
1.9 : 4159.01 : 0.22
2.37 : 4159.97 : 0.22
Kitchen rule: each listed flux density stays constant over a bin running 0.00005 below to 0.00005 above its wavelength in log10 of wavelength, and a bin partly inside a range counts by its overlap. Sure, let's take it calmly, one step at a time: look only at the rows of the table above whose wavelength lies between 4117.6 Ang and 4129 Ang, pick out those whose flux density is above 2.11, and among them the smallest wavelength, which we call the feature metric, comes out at 4118.04 Ang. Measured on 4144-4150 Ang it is 4146.58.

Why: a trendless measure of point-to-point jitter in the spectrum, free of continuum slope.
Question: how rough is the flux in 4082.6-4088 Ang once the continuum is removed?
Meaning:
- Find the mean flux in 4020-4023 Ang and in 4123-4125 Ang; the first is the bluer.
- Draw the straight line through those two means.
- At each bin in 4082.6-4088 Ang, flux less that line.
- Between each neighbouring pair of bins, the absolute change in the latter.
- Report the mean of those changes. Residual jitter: 0.27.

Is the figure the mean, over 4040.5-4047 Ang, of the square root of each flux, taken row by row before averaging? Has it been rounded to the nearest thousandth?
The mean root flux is 1.435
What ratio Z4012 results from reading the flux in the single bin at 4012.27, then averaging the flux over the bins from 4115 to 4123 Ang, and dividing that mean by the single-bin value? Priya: 1.02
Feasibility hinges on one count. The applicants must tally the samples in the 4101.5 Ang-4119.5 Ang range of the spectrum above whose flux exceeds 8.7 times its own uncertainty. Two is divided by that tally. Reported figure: 0.18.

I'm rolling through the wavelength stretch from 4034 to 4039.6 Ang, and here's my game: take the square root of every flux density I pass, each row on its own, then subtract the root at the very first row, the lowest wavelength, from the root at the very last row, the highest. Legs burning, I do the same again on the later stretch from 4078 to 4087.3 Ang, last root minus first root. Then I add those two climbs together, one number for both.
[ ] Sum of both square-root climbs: 0.16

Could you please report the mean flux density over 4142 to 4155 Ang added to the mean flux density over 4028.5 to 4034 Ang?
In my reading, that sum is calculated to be 4.03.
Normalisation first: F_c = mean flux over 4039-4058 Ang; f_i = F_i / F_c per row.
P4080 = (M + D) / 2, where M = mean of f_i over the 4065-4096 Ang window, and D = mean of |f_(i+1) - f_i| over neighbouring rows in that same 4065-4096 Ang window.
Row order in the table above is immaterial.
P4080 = 0.575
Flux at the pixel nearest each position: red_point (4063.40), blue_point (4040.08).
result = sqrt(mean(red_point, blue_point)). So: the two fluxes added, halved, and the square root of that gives 1.38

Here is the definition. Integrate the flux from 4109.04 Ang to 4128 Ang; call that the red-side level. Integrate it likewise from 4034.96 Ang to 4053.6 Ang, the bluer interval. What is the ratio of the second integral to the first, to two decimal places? 0.97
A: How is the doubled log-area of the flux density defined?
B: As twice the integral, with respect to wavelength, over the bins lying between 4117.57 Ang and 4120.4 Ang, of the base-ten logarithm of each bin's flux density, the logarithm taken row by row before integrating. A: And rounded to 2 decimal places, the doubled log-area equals 1.94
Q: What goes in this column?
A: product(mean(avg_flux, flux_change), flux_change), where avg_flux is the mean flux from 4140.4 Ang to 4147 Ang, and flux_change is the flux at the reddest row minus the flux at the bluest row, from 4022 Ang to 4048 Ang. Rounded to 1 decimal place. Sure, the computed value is -0.3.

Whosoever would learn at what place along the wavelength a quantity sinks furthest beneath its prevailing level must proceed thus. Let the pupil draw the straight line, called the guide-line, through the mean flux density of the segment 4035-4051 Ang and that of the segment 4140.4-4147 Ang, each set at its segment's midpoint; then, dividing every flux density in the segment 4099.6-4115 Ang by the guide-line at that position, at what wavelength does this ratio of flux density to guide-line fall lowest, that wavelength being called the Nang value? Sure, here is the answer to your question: 4106.67 Ang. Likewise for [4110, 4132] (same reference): 4121.83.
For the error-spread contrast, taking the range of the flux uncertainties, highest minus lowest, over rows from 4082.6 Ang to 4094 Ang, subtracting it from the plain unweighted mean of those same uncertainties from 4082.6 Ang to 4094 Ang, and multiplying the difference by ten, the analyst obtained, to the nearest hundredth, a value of 2.21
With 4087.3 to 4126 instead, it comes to 2.08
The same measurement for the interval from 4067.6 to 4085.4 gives 2.22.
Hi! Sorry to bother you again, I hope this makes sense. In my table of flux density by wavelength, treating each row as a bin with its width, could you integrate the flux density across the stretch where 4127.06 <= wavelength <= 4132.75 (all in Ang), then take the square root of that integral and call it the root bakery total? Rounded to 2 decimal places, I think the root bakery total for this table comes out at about 3.33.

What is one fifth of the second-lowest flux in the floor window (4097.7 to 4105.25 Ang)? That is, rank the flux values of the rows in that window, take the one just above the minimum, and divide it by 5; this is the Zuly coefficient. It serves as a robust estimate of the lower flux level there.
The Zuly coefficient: 0.316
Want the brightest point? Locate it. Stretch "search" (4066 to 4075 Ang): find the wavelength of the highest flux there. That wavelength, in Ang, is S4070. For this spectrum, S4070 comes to 4070.90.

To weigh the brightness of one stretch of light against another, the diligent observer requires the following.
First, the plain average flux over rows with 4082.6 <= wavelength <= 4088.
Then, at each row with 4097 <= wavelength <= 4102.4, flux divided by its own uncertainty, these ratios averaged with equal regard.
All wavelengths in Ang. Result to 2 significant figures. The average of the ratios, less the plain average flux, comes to 5.2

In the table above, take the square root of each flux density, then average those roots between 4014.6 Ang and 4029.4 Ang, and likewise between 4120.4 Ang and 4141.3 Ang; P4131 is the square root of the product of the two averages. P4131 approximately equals 1.48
